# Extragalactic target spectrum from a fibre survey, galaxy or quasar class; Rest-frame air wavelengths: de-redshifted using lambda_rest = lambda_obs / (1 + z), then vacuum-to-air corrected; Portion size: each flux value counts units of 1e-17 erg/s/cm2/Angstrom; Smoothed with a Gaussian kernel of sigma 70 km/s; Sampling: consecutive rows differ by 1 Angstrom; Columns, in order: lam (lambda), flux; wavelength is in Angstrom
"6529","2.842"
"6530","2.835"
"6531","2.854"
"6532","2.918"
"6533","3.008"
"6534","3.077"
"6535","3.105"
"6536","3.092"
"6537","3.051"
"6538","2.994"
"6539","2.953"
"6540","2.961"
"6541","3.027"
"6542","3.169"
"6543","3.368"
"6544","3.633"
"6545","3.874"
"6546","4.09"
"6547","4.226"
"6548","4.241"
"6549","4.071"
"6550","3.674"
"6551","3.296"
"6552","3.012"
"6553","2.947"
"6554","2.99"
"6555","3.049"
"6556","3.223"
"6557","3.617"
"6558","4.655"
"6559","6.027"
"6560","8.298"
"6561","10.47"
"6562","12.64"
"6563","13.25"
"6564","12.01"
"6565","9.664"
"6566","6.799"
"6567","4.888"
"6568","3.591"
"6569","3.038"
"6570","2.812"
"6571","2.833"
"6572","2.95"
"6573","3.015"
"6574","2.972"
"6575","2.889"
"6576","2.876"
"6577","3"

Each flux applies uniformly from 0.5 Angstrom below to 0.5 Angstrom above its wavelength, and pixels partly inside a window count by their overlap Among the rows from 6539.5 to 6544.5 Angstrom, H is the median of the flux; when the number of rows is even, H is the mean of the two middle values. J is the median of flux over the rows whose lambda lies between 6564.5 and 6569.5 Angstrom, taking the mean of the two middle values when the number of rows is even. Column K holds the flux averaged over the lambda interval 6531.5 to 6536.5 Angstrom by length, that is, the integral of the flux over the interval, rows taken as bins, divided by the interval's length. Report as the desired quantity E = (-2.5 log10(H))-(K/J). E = -1.9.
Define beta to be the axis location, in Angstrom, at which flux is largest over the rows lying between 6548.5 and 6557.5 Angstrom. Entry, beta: 6549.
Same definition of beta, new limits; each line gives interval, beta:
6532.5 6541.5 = 6535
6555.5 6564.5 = 6563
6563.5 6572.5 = 6564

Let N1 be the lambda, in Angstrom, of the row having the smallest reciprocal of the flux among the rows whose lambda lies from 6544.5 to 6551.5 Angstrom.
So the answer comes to 6548 Angstrom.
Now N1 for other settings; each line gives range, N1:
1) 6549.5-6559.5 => 6559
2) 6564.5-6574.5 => 6565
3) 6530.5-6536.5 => 6535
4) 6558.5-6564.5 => 6563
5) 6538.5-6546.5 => 6546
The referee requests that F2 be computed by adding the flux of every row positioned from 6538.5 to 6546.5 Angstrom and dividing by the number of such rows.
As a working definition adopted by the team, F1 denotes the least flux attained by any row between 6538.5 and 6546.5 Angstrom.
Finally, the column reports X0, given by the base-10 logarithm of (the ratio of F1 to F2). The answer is -0.06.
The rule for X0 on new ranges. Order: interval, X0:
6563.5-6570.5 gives -0.34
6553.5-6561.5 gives -0.25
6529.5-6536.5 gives -0.02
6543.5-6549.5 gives -0.04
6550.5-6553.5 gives -0.02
